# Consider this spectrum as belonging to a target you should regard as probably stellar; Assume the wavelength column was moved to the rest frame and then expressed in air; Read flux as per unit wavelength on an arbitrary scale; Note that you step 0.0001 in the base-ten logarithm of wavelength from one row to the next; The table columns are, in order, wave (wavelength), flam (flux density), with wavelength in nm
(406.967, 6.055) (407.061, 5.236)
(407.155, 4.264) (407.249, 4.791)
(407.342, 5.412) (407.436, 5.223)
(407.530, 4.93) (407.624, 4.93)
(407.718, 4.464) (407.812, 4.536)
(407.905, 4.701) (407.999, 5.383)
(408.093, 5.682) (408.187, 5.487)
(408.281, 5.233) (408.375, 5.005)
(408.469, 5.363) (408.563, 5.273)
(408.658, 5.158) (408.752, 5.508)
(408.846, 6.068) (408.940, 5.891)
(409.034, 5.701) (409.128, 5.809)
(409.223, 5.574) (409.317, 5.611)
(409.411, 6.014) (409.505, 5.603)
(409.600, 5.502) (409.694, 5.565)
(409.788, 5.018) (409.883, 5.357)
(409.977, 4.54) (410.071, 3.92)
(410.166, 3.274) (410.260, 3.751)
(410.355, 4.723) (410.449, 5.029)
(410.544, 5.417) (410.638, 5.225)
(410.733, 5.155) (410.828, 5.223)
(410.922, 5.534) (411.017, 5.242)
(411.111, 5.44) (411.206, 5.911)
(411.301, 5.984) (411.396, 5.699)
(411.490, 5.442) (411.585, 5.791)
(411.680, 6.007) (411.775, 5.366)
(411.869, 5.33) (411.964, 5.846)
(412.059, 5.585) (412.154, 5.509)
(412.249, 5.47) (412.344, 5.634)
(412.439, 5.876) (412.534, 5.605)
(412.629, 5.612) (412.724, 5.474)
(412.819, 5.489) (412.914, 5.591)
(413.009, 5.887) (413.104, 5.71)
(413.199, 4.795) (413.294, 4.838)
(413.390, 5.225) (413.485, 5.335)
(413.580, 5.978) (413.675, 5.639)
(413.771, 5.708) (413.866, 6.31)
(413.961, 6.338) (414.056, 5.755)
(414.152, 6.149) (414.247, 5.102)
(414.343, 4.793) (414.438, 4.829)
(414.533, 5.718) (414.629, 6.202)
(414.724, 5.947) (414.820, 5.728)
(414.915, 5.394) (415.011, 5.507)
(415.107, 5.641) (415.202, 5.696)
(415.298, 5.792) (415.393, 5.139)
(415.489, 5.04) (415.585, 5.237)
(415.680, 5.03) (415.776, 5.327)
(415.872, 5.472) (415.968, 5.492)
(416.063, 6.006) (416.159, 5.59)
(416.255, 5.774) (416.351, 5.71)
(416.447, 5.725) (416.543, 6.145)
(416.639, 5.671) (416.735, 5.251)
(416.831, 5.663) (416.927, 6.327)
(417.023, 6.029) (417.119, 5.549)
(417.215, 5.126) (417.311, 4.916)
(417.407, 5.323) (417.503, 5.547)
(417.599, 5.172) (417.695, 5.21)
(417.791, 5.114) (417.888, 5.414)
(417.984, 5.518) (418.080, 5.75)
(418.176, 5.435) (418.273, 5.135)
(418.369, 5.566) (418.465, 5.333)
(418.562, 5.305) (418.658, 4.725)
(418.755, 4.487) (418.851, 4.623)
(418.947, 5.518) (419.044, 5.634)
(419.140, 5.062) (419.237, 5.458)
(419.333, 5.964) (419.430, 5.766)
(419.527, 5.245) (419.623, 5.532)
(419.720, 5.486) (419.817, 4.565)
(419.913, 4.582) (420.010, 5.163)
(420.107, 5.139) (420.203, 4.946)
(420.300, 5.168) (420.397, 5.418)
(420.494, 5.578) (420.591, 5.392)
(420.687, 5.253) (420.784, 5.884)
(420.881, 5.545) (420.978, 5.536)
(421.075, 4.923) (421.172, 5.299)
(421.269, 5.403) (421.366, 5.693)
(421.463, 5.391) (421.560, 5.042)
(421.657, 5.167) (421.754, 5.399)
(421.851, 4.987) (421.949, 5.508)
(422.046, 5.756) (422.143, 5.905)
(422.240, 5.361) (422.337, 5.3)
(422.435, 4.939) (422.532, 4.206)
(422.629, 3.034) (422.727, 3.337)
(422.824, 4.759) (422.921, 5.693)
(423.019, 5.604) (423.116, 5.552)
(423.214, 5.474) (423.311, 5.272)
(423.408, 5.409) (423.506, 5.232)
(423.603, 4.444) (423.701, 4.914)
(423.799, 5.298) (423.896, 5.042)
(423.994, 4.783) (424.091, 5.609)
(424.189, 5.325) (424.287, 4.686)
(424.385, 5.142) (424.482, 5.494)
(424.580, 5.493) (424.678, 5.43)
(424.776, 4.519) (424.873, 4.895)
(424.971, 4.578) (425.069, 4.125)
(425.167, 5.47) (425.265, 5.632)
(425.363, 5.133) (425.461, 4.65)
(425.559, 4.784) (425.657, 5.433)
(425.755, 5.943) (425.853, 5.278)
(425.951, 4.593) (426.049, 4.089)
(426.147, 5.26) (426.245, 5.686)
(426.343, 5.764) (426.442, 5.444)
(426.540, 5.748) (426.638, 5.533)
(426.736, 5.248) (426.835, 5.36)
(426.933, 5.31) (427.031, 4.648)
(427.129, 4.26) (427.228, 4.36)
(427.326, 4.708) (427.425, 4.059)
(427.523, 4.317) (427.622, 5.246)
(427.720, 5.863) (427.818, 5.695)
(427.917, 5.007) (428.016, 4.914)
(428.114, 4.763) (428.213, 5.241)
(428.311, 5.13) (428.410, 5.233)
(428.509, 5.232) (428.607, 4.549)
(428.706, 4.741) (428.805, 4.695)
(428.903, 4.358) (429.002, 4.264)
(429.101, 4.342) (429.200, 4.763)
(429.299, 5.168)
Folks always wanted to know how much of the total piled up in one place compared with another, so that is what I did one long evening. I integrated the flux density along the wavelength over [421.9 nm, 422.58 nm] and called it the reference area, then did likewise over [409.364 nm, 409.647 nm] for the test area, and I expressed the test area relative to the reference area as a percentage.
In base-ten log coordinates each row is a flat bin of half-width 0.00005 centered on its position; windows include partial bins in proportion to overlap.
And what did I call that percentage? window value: 45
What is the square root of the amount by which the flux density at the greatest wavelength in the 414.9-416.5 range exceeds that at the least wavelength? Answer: 0.58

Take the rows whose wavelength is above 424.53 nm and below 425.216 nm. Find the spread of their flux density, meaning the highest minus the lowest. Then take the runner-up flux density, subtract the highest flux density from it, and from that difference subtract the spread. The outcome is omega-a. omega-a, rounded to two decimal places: -1.39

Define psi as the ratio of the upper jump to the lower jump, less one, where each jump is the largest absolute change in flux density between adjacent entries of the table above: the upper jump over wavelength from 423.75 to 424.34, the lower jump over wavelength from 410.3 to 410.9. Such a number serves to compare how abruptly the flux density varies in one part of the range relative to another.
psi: 1.13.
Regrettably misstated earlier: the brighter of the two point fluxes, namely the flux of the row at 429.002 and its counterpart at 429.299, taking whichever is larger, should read 5.2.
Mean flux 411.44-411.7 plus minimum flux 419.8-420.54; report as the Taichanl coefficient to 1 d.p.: 10.3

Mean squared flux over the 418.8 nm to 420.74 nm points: 28.0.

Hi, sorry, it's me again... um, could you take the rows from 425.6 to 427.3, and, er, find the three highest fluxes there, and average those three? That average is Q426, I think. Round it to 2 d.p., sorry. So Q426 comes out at 5.82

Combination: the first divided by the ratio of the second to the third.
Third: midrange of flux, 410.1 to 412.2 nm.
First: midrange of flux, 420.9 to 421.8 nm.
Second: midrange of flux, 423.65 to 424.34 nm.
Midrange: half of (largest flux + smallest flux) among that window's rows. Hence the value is 4.8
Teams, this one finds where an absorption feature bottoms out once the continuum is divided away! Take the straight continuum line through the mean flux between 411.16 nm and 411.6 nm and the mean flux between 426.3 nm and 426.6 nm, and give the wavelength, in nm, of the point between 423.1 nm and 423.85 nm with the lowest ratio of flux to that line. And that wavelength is 423.603 nm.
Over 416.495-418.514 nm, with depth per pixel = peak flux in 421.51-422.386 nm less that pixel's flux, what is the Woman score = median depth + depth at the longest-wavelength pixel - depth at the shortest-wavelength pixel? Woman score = 1.3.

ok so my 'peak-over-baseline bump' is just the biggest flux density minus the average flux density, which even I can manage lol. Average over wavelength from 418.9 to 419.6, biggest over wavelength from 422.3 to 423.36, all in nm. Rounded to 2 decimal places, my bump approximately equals 0.17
